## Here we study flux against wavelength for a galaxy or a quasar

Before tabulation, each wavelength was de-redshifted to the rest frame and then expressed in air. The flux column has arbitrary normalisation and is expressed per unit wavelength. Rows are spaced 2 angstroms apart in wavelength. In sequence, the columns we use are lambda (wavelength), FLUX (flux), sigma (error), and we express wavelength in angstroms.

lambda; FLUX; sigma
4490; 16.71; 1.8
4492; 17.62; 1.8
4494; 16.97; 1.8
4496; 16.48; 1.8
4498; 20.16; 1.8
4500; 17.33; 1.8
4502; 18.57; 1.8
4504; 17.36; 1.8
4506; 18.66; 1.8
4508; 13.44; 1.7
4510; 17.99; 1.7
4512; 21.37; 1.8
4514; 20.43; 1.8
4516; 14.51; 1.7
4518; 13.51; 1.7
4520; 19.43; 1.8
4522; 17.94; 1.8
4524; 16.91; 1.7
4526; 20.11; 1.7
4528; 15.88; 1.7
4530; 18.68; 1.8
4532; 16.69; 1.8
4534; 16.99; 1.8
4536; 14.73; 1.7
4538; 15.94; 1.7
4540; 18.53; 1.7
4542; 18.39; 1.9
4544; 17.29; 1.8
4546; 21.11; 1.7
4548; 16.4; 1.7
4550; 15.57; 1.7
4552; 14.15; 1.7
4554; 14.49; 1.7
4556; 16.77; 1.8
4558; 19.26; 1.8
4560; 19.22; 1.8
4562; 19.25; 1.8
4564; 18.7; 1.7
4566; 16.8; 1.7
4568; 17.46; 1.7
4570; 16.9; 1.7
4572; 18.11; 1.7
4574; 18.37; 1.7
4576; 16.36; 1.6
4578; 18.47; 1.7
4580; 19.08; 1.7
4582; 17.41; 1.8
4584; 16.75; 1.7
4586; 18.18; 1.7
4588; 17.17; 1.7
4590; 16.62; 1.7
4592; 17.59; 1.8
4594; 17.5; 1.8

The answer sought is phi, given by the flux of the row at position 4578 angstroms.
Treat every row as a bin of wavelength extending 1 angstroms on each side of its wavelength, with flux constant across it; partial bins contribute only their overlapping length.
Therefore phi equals 18.47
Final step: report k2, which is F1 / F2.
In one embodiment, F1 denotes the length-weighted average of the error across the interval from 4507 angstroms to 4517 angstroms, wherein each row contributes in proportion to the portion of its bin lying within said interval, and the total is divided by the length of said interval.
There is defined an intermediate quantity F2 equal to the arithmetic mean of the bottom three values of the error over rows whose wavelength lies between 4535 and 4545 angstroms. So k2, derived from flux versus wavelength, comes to 1.024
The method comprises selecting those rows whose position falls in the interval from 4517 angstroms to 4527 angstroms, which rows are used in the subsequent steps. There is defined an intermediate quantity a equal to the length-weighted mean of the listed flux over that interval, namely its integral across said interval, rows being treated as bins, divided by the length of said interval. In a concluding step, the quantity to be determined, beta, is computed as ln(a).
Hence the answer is 2.867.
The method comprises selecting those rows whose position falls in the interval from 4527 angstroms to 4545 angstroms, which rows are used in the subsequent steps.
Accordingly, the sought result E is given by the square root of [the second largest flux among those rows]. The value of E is 4.30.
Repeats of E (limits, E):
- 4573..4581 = 4.30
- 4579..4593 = 4.26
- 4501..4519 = 4.52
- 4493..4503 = 4.31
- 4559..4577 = 4.38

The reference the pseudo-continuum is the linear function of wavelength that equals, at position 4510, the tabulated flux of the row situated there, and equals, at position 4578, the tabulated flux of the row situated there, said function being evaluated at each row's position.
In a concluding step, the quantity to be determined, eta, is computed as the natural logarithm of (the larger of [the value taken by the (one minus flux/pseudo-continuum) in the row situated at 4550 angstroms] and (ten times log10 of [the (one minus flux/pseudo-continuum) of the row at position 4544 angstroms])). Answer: -1.9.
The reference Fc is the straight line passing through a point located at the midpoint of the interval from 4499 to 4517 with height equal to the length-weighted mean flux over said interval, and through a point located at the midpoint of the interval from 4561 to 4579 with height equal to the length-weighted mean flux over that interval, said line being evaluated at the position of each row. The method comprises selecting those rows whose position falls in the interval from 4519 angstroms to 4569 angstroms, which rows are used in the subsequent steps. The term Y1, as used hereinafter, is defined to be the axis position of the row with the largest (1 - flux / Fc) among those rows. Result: 4552 angstroms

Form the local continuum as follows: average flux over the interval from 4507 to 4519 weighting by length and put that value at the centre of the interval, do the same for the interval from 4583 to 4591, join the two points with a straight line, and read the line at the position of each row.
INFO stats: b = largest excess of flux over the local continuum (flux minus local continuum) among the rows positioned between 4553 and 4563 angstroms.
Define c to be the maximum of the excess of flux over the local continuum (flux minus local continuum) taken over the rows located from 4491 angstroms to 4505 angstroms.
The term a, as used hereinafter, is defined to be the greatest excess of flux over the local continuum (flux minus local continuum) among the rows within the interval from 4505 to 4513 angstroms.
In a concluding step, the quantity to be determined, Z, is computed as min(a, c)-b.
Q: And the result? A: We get 1.1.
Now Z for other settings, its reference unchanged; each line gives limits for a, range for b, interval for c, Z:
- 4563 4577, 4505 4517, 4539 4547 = -2.9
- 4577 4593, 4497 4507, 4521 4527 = -1.4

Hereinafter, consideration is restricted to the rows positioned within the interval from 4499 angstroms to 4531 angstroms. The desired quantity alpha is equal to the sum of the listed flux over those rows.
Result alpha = 282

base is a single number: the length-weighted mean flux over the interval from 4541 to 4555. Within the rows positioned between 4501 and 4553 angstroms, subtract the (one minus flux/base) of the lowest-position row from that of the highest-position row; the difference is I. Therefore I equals 0.26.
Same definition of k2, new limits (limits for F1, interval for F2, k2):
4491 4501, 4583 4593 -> 1.059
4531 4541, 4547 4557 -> 1.024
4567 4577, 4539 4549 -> 0.988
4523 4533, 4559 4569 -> 1.024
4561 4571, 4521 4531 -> 1.012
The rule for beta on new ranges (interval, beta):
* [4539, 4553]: 2.854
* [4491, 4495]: 2.850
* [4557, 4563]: 2.957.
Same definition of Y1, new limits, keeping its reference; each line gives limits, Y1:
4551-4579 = 4552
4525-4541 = 4536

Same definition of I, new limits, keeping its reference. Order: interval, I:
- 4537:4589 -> -0.07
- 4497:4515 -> -0.02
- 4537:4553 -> 0.11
